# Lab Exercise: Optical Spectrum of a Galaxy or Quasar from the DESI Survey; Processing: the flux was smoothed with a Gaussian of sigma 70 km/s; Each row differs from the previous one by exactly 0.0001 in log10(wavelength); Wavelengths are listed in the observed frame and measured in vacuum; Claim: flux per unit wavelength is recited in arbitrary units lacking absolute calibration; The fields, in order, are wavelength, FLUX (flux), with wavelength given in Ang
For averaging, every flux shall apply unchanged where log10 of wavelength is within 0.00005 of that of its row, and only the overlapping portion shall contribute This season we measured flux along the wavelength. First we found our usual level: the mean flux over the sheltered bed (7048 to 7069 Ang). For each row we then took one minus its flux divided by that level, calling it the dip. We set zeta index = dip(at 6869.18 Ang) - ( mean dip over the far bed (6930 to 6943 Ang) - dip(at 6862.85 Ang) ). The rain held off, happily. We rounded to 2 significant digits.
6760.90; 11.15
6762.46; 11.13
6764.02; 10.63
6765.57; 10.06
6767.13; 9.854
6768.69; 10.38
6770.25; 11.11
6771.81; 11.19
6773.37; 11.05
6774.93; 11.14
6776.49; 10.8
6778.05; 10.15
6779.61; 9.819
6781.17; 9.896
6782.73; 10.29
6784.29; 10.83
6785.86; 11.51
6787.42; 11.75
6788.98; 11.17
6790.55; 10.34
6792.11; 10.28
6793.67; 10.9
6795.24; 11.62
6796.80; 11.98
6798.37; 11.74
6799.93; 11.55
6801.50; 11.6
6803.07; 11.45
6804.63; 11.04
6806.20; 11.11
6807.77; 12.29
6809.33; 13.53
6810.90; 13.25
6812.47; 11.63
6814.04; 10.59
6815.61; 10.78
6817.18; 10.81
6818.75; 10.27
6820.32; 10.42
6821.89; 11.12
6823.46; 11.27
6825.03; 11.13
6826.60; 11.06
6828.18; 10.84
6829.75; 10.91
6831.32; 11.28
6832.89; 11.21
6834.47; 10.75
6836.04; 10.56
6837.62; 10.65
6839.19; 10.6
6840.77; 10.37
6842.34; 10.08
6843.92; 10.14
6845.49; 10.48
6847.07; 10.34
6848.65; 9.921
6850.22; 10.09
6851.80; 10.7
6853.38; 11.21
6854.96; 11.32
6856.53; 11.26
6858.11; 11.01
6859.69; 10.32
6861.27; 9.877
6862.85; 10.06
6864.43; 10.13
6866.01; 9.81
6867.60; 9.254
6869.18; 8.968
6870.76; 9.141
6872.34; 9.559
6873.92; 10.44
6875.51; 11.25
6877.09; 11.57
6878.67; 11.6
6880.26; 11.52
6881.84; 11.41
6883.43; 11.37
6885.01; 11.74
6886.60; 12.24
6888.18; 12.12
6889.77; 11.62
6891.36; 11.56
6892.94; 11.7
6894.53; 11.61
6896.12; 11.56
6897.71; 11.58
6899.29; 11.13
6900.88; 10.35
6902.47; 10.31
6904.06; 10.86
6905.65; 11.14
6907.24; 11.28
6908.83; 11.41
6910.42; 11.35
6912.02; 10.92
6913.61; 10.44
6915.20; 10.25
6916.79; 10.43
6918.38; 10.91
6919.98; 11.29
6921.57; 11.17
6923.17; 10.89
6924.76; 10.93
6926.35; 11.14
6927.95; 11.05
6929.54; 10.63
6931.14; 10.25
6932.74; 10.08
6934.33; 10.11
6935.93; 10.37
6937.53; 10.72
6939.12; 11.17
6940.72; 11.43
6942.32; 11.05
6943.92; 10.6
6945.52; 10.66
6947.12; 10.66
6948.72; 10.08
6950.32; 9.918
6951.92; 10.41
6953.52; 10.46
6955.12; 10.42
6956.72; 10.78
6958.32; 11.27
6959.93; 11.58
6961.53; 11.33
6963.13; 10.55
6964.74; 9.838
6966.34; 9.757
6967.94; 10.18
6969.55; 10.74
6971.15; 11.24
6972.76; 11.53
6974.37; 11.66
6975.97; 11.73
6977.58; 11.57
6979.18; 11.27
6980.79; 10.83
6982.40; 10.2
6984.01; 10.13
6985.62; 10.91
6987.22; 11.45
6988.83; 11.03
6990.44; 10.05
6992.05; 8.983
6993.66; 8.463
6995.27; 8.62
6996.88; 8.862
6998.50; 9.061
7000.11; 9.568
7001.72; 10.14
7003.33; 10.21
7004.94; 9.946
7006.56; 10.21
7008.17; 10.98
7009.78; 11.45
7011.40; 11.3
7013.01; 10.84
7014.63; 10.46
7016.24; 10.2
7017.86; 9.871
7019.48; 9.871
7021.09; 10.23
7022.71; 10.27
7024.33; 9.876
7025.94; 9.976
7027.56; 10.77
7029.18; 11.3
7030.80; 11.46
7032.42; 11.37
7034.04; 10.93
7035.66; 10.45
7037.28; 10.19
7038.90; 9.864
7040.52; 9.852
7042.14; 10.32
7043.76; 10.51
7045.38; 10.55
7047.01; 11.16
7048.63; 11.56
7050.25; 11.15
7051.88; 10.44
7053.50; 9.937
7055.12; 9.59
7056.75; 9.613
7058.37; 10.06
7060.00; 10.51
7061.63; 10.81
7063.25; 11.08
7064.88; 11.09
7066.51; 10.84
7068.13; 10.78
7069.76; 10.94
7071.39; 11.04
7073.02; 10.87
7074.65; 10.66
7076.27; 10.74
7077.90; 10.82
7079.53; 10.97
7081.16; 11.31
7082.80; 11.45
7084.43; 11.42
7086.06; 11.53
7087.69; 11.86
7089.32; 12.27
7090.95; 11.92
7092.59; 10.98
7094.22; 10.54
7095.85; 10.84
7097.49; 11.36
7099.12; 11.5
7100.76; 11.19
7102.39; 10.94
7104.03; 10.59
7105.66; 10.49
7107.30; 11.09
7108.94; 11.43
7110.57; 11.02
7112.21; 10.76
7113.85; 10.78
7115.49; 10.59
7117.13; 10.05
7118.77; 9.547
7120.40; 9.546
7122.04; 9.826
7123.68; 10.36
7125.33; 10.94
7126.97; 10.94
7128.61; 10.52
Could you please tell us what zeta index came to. 0.21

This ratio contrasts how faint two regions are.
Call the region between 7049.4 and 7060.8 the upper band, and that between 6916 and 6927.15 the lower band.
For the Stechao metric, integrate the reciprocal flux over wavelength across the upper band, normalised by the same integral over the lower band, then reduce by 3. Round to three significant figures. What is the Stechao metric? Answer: -1.90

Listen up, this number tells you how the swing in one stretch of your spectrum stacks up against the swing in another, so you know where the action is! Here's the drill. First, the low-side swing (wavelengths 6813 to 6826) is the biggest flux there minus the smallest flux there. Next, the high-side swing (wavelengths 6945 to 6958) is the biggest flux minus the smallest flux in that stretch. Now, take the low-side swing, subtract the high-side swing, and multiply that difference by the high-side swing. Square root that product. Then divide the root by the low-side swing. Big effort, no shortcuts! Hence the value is 0.34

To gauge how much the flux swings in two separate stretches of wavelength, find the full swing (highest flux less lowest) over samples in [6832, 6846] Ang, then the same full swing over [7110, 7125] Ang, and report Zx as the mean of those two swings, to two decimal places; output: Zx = 1.30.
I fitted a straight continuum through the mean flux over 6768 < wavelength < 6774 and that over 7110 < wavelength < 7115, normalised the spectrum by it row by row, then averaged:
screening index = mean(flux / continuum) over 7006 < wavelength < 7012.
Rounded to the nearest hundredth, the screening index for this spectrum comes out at 1.01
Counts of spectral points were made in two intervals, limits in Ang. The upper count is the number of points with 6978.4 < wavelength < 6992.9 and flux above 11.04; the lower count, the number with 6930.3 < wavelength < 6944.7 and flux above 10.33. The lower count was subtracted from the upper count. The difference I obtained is -4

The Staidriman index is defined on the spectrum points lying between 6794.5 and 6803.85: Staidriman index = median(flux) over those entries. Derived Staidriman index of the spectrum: 11.6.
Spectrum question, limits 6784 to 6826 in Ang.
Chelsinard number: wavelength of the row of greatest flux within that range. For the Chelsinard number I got 6809.33 Ang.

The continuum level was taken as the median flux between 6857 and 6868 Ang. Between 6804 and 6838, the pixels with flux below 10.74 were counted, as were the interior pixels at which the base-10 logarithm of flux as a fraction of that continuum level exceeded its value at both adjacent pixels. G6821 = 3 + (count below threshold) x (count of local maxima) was 23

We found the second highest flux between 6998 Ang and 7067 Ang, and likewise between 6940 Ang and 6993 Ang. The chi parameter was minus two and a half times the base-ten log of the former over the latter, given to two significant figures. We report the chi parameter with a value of 0.019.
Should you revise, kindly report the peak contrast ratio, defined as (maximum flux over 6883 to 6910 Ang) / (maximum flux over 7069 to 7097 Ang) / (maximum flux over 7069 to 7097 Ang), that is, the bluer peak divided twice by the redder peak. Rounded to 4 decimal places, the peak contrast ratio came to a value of 0.0813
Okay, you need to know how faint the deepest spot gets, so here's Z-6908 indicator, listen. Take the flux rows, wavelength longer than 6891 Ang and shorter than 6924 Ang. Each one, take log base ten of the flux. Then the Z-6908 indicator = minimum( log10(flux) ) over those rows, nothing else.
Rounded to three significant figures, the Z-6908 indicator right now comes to 1.01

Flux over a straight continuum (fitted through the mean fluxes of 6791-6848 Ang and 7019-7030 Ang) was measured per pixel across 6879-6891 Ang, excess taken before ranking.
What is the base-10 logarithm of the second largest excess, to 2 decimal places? 0.11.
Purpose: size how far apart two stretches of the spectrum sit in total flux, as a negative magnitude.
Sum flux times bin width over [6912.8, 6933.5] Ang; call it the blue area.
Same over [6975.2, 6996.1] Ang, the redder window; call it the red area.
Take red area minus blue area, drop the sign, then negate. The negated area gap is -5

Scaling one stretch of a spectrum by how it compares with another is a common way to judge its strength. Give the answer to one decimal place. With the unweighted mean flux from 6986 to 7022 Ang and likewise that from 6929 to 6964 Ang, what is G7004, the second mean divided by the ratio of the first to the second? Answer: 11.3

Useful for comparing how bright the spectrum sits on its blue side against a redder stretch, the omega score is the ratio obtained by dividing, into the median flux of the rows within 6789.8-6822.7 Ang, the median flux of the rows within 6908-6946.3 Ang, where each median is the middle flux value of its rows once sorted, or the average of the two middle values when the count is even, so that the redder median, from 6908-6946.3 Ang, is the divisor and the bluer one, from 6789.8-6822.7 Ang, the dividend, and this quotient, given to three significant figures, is 1.02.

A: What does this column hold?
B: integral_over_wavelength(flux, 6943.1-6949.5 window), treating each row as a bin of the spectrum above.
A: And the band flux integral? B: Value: 67.2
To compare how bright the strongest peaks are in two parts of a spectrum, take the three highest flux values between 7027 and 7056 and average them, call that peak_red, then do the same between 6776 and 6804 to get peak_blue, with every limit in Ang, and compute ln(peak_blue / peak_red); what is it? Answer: 0.031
